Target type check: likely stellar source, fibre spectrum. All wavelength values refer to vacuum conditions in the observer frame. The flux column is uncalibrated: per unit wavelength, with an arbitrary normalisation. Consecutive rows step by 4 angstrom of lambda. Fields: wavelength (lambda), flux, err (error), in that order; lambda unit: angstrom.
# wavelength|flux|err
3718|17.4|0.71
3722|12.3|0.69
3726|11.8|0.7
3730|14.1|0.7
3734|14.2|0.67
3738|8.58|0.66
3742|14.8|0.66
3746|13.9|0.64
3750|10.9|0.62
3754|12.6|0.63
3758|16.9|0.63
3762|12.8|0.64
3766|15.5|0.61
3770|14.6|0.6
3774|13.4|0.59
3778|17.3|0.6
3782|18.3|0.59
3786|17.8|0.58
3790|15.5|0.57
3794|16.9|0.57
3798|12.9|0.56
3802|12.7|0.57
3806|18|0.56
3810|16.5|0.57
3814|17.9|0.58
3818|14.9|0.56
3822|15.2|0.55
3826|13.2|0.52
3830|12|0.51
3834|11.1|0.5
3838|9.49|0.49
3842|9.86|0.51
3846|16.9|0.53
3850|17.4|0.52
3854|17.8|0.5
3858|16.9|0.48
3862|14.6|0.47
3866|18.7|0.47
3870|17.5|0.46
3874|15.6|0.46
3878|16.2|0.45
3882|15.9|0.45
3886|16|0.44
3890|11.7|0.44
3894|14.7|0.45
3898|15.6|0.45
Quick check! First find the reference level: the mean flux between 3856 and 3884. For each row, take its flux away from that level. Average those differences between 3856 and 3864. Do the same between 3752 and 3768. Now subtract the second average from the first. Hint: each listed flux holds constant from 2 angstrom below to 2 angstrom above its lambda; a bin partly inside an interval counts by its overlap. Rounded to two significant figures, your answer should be -1.3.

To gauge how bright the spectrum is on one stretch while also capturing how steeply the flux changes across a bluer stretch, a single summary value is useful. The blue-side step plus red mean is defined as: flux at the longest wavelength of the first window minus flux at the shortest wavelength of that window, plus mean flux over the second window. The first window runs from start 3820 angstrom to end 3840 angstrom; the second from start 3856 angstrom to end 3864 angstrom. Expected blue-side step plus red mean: 10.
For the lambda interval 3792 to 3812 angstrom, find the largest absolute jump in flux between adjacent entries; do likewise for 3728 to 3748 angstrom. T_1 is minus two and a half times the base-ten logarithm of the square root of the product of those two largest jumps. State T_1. -1.9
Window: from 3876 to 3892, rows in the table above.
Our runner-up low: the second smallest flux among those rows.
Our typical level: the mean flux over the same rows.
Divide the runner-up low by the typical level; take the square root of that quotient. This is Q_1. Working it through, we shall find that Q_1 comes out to 1.03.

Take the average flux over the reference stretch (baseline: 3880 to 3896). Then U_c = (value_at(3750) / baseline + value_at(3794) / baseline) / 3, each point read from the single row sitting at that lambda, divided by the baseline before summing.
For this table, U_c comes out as 0.64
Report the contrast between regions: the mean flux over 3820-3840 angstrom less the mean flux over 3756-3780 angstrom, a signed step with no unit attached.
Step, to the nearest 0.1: -2.9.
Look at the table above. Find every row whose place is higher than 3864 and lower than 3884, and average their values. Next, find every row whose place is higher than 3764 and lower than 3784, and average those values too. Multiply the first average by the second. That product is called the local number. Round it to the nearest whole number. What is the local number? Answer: 265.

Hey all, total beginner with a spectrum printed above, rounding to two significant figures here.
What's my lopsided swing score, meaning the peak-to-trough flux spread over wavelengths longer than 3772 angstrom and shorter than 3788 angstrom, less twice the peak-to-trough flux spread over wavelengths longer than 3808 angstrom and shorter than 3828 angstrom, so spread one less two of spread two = -4.5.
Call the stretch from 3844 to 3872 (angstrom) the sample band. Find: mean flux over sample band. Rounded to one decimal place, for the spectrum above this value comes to 17.1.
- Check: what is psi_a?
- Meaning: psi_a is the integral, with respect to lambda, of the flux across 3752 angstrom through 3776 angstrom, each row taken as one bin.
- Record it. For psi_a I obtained 343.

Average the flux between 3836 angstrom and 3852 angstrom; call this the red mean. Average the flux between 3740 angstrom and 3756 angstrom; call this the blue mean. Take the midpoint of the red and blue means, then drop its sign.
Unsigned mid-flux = 13.2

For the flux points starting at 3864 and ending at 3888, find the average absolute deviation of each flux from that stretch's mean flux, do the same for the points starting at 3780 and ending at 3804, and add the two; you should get 2.95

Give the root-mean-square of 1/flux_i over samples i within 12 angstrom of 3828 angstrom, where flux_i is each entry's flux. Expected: 0.082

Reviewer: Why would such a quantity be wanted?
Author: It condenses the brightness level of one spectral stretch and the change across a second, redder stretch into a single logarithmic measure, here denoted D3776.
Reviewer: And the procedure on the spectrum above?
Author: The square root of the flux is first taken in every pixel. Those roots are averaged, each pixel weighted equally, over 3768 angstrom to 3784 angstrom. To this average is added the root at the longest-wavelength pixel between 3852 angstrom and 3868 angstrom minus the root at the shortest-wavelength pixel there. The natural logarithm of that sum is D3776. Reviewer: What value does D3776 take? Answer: 1.41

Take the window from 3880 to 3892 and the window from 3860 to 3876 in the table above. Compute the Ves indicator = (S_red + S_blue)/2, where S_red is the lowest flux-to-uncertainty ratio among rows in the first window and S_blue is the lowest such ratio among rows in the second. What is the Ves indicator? 28.8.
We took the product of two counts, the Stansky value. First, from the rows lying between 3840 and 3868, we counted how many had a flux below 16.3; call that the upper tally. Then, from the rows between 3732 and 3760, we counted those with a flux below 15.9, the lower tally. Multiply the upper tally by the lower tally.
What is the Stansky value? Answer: 12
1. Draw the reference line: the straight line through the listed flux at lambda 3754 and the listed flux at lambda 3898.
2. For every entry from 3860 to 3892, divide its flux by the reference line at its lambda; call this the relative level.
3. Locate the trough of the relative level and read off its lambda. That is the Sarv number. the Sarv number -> 3890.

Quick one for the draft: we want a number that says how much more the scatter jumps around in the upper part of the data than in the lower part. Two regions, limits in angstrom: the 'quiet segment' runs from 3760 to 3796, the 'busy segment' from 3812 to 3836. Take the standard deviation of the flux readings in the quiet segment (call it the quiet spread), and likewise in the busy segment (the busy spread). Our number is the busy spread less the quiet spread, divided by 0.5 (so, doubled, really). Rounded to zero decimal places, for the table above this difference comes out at 1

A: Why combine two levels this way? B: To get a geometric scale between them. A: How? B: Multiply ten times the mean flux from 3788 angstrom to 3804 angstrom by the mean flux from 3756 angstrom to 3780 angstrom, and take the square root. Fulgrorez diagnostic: 47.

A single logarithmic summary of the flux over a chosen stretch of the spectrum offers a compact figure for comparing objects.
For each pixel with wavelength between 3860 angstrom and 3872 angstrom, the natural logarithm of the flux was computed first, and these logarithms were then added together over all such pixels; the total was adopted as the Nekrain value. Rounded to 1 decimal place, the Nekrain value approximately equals 8.5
